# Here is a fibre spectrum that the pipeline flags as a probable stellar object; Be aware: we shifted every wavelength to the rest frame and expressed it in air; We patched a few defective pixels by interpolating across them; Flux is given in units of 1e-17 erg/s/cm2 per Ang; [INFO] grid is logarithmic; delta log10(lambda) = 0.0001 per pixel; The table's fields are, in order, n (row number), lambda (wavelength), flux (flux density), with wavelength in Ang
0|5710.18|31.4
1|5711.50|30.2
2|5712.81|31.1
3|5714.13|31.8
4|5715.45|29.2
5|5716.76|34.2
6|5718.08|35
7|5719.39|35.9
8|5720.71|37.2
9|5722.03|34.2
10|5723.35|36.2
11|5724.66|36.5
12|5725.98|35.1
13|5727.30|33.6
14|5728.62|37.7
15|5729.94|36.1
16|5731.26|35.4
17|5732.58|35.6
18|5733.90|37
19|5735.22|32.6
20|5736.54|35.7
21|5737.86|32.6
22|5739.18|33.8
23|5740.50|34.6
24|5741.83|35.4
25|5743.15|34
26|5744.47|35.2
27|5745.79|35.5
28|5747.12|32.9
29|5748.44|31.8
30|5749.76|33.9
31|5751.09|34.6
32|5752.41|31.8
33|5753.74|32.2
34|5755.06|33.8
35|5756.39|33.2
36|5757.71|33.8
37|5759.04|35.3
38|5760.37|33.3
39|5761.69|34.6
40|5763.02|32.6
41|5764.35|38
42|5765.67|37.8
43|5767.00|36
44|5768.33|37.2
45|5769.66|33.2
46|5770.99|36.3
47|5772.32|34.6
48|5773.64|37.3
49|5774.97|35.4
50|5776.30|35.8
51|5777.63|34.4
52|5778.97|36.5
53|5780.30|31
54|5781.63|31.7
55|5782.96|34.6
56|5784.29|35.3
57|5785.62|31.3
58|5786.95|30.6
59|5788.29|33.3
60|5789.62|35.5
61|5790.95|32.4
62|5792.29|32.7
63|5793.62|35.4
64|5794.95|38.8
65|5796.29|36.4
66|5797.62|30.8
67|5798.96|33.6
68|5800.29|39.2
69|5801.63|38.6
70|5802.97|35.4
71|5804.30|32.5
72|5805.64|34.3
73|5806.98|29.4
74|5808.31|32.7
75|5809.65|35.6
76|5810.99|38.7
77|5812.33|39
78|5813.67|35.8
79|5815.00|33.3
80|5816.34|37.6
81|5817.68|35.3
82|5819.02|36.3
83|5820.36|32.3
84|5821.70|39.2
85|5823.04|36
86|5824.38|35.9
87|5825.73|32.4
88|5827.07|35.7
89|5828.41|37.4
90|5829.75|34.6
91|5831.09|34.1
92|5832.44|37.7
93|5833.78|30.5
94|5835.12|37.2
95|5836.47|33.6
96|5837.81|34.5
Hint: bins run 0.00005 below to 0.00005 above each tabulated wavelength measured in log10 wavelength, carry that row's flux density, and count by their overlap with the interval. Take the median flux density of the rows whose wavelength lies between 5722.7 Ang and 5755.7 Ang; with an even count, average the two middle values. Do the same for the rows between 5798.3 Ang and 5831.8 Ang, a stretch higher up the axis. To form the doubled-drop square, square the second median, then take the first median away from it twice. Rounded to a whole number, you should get 1198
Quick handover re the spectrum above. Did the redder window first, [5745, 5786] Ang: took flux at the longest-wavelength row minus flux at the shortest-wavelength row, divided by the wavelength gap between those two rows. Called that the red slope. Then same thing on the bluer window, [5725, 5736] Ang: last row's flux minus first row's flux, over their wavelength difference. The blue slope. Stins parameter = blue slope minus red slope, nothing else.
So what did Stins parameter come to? -0.17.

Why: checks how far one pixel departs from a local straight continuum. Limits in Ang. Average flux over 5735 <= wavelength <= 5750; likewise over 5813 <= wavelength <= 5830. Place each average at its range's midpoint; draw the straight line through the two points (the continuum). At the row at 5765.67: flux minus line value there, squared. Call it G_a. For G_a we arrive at 11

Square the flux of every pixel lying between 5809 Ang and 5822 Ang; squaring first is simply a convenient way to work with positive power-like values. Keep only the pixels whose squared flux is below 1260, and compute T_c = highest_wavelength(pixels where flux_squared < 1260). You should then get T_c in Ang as 5820.36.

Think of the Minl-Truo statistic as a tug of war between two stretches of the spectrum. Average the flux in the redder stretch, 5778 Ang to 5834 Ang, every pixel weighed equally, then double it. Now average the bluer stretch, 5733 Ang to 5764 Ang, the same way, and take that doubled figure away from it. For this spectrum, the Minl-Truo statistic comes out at -35.6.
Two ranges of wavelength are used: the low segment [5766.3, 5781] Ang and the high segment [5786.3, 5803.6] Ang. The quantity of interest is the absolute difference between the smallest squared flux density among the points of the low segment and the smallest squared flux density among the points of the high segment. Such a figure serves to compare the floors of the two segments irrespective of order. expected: 25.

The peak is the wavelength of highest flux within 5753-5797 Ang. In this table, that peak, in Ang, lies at 5794.95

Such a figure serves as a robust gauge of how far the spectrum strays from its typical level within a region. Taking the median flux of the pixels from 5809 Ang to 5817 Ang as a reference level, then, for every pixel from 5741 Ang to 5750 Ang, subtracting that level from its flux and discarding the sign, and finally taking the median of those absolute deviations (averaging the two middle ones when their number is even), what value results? 2.70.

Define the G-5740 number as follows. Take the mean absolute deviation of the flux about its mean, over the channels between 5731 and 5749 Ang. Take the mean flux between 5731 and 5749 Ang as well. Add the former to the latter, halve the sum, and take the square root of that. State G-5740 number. 4.23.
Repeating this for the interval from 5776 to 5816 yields 4.28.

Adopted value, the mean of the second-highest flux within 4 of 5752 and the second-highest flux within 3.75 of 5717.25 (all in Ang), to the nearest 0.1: 34.9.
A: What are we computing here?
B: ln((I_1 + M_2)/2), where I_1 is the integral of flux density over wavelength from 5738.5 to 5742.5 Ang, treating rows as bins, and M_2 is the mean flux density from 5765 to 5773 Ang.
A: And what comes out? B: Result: 4.5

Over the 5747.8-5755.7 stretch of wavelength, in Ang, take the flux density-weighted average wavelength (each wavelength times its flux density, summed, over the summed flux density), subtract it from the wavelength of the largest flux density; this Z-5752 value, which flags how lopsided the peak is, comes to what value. -0.7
